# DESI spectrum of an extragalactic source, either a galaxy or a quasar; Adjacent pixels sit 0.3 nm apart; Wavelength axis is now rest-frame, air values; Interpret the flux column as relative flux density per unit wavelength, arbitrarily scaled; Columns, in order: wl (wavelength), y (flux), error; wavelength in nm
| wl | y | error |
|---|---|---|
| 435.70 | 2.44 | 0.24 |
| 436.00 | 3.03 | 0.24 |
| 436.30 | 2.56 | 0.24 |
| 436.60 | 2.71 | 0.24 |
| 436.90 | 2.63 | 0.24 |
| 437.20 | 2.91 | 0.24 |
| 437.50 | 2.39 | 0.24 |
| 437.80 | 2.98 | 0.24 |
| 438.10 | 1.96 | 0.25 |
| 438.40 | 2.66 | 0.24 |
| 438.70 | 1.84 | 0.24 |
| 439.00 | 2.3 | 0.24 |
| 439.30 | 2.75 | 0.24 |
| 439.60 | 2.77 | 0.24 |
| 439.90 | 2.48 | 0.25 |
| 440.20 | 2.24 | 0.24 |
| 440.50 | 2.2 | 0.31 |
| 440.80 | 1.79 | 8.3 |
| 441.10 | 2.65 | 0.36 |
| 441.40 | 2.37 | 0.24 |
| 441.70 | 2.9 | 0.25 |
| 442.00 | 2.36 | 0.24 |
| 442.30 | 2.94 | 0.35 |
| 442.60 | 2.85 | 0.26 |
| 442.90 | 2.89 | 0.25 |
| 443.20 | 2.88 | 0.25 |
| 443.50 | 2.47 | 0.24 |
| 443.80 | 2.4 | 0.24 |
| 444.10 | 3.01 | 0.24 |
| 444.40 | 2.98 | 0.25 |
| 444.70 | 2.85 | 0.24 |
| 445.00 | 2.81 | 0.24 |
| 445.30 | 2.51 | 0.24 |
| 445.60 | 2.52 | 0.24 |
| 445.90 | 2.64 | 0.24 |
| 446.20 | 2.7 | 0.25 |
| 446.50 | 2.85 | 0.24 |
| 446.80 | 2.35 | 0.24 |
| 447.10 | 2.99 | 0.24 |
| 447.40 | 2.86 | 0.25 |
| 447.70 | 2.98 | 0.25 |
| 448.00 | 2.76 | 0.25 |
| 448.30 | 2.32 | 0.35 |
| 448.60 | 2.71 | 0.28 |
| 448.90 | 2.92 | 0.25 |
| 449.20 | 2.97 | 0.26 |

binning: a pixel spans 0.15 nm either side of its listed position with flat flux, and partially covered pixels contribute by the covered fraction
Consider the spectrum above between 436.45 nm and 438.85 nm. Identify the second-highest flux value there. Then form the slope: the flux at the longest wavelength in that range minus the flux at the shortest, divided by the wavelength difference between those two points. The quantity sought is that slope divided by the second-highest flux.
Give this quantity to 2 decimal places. -0.14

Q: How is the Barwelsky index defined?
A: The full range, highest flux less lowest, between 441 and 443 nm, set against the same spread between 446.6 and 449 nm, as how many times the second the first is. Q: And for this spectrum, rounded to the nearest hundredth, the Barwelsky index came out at 0.87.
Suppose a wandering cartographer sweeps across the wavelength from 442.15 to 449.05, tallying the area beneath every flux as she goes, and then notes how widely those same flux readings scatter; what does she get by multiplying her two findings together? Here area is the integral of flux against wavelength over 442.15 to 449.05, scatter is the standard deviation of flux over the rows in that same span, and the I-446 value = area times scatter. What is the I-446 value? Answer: 4.1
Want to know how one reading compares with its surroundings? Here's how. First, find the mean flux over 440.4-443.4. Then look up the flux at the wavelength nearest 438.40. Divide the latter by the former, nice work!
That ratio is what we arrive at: 1.03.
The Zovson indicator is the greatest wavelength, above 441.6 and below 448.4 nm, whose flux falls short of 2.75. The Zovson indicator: 448.30 nm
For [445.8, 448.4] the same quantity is 448.30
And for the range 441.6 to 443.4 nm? 442.00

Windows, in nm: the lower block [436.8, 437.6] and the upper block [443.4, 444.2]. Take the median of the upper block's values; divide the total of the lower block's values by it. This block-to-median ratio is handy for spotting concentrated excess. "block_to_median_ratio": 3.2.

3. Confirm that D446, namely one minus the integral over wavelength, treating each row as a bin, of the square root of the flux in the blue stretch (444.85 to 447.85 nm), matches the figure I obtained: -3.95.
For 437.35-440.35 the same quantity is -3.67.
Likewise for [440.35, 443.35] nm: -3.81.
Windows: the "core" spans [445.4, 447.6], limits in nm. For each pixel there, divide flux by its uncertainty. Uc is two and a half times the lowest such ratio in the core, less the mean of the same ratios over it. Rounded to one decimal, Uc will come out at 13.4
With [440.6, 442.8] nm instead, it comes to -7.8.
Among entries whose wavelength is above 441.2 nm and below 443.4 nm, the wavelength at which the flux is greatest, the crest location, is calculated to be 442.30 nm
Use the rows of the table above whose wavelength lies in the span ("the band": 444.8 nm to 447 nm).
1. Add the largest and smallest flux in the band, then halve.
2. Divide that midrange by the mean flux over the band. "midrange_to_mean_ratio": 0.99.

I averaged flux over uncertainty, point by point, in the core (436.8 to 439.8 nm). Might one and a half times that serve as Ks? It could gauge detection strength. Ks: 15.7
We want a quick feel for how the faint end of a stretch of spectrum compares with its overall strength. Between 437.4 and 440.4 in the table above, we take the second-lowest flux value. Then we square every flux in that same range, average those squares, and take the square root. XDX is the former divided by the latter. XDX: 0.80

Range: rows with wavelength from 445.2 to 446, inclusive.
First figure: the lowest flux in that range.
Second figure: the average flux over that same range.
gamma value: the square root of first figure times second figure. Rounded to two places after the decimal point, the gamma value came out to 2.53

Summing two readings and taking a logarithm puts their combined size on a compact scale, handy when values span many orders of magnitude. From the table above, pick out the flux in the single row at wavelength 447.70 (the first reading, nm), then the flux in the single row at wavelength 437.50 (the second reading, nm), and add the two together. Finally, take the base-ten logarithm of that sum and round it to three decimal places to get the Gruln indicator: 0.730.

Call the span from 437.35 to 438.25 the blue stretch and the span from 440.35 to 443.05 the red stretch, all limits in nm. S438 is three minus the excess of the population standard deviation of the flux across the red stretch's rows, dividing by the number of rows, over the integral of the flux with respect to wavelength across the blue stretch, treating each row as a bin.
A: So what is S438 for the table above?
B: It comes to 4.8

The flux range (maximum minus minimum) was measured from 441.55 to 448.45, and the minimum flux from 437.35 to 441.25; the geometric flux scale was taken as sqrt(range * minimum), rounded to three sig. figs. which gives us 1.11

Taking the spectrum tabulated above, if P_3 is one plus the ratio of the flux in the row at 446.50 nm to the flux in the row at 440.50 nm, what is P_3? 2.30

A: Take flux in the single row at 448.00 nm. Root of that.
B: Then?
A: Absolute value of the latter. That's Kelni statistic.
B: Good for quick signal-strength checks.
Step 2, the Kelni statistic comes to 1.66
